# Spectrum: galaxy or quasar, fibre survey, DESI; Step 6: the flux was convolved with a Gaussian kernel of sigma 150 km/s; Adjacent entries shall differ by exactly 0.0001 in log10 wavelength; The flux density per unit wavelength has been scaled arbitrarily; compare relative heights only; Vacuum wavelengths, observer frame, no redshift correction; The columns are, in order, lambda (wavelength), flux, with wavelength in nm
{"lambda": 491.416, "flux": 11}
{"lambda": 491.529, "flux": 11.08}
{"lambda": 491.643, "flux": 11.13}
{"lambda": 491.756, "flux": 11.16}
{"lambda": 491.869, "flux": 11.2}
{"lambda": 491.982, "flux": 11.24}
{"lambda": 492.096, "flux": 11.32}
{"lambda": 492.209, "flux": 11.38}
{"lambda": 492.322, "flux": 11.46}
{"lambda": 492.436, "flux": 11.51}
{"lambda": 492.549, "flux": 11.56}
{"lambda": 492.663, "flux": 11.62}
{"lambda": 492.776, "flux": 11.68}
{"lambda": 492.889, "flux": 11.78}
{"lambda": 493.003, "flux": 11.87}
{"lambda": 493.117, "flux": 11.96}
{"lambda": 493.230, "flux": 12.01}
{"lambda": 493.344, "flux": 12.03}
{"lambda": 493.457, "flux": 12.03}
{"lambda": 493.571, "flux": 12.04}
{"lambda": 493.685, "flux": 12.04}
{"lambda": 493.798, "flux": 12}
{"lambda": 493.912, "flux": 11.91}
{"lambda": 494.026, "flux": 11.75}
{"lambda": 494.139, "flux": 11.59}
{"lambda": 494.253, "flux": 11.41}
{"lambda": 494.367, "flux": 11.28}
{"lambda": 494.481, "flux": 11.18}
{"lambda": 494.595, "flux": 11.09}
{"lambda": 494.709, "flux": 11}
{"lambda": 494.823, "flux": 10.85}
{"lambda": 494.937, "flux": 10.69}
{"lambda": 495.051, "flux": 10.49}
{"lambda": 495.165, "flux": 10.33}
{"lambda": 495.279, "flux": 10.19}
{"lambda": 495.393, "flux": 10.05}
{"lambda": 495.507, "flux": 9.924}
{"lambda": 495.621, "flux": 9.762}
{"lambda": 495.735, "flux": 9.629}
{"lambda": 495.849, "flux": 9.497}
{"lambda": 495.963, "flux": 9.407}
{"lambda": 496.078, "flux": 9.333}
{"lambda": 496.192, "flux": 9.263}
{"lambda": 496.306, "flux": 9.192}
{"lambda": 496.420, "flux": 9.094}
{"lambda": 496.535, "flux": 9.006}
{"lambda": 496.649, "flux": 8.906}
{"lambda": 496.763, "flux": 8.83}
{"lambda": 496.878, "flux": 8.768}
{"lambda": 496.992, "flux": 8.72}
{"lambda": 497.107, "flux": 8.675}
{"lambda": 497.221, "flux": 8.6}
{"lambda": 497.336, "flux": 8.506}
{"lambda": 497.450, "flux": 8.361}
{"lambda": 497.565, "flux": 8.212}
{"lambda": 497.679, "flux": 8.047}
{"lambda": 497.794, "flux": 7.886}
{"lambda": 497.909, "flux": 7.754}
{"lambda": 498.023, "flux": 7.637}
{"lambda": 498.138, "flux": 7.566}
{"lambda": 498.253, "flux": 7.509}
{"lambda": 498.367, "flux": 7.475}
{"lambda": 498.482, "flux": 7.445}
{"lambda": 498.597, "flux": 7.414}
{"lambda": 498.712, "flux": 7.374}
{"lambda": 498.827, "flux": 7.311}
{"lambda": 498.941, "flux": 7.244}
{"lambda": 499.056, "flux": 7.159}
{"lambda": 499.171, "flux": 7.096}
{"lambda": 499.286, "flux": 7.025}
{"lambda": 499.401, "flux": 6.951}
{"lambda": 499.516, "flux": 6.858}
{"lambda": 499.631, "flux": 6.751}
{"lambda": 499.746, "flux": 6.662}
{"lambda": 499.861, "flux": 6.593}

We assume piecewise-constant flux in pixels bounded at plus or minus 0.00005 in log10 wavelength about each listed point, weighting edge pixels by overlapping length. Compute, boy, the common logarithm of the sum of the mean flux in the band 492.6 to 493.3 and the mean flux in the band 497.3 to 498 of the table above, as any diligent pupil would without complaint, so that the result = 1.30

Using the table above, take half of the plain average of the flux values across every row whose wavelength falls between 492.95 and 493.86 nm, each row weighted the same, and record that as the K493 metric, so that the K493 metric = 6.0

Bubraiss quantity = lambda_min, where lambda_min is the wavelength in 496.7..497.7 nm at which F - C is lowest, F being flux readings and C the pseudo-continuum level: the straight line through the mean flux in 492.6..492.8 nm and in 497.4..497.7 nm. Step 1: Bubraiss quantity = 497.679 nm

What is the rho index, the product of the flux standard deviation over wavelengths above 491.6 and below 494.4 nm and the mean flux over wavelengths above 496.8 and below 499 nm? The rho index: 2.5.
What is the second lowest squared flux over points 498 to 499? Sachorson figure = 53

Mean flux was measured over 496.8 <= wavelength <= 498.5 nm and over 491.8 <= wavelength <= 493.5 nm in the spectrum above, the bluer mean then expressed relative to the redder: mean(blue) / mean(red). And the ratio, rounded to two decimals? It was 1.44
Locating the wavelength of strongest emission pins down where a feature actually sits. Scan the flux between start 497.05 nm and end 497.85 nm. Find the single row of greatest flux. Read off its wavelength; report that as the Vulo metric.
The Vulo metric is 497.107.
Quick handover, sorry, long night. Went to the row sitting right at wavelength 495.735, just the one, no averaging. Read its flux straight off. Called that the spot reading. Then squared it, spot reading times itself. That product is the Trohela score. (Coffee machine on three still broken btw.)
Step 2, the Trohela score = 93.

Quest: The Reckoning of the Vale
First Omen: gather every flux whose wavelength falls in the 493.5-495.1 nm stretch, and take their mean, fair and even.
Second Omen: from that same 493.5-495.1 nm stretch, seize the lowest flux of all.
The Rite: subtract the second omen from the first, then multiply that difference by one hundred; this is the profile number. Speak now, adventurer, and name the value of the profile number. 89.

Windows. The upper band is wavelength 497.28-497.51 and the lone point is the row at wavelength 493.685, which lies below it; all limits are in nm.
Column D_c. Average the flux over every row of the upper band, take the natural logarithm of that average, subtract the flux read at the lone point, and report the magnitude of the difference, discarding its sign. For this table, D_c 9.9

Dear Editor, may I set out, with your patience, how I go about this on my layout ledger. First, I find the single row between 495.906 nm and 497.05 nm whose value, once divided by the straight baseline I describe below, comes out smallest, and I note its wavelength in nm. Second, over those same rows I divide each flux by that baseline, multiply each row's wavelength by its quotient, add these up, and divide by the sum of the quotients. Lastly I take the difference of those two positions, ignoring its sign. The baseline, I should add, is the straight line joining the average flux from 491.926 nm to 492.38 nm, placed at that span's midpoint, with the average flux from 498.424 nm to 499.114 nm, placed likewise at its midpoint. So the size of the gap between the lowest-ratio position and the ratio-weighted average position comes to 0.29 nm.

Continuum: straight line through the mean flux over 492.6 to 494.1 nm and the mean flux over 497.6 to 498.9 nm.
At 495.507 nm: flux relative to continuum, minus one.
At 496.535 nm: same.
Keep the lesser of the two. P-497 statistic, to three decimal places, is -0.010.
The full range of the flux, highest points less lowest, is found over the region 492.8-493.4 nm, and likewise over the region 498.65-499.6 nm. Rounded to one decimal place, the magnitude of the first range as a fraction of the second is 0.5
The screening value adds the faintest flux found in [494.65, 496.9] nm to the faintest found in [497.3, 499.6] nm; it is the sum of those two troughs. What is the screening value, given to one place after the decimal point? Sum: 15.6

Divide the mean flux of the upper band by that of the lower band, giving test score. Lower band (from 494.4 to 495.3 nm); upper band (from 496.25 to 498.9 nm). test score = 0.76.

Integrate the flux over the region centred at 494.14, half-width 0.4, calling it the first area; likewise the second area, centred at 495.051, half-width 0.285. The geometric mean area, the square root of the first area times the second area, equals 7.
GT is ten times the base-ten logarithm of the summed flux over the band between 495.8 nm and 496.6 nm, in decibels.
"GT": 18.1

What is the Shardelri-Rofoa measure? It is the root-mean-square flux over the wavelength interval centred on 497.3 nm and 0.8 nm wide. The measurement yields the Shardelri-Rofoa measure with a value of 8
